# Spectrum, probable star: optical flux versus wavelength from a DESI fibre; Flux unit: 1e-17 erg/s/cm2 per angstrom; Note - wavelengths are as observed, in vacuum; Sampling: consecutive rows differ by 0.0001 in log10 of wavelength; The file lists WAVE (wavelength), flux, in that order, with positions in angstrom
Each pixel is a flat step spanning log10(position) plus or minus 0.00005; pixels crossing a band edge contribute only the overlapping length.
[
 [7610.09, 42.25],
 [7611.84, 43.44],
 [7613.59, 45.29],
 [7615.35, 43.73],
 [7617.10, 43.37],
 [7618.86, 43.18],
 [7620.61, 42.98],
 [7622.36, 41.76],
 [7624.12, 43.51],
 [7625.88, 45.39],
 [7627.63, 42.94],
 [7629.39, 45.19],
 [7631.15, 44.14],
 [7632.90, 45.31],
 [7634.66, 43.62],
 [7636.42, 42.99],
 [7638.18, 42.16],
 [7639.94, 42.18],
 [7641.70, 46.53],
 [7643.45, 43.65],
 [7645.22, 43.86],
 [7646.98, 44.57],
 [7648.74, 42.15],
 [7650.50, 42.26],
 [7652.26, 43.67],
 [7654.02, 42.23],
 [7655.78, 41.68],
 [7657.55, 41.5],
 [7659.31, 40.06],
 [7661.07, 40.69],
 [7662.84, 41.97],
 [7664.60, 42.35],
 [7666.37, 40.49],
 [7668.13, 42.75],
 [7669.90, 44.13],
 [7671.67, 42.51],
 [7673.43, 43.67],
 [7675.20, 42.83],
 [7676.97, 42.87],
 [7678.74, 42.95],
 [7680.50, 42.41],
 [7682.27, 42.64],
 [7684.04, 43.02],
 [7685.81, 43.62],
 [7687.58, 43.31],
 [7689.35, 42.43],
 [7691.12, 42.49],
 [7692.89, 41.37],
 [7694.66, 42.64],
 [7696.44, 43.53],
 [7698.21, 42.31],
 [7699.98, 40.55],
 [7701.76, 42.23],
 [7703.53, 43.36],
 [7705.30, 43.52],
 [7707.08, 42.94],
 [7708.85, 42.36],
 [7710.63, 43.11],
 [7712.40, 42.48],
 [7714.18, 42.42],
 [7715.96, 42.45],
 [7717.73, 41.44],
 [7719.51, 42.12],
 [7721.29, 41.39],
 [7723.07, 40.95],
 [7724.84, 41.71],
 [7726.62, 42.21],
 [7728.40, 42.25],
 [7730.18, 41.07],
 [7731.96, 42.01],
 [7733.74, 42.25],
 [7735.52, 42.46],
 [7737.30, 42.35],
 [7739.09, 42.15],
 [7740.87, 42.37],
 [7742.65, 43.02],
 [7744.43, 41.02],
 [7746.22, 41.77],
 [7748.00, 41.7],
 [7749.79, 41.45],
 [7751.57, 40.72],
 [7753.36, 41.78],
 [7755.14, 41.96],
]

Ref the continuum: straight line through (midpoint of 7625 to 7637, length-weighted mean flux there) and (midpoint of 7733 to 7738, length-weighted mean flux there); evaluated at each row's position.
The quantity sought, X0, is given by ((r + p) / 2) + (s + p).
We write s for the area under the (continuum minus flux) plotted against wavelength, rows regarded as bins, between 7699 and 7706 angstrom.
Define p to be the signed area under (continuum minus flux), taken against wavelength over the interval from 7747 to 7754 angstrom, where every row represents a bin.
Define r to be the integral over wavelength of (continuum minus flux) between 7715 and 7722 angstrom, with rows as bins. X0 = 14.3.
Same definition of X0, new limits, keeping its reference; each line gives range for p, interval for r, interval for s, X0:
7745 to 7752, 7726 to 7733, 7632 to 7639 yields 14.0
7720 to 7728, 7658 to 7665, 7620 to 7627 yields 27.0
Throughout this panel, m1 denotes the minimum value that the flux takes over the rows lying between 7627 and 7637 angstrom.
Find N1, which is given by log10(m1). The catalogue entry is 1.63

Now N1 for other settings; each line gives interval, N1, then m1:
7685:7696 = 1.62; 41.37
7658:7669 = 1.60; 40.06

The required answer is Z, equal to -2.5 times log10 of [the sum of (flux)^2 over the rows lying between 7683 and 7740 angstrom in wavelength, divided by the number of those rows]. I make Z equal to -8.13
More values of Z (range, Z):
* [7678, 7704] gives -8.15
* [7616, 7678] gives -8.17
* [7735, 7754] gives -8.11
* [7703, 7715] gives -8.16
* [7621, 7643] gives -8.21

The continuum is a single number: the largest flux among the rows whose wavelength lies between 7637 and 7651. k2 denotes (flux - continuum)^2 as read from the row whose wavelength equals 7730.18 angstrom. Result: 29.8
